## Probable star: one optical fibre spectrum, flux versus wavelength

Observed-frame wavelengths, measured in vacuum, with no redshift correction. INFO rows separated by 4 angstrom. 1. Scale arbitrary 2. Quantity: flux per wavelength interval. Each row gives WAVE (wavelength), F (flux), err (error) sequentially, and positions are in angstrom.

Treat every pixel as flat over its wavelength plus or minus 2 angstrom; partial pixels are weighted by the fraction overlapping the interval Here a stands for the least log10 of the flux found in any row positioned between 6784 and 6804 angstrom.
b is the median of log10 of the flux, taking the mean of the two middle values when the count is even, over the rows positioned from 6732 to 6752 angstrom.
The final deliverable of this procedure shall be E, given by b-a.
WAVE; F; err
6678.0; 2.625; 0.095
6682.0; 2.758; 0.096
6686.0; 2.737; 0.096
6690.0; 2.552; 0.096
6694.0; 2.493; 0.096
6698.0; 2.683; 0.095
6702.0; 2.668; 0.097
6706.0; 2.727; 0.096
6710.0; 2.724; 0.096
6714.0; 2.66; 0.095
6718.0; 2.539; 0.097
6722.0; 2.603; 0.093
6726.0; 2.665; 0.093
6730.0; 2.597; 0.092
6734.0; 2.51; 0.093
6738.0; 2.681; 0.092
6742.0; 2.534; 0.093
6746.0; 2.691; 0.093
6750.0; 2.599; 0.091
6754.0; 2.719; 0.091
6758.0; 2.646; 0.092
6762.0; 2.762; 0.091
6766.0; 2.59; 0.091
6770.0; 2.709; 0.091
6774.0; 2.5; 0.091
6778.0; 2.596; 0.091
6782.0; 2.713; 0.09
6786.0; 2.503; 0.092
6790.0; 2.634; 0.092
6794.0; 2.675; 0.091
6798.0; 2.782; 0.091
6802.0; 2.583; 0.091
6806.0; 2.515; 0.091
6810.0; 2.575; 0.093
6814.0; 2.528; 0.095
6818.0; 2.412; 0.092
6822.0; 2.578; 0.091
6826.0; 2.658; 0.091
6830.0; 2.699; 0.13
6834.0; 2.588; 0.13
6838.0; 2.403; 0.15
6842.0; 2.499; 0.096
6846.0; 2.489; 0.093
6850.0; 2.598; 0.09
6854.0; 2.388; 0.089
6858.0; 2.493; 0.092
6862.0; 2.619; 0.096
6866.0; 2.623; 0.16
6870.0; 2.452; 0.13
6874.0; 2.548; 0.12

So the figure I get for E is 0.016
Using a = 0.398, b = 0.415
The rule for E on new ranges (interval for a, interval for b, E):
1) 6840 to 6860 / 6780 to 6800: 0.049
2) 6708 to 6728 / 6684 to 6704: 0.022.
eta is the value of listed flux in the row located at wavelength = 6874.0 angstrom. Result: 2.548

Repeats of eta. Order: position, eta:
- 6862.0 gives 2.619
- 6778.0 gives 2.596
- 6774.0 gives 2.5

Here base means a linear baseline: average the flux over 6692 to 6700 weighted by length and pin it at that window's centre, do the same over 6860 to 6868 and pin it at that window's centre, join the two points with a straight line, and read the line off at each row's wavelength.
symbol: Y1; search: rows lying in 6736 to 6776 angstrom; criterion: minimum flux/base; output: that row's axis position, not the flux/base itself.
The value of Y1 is 6774.0 angstrom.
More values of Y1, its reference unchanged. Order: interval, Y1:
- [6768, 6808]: 6774.0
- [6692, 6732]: 6694.0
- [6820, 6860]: 6854.0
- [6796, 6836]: 6818.0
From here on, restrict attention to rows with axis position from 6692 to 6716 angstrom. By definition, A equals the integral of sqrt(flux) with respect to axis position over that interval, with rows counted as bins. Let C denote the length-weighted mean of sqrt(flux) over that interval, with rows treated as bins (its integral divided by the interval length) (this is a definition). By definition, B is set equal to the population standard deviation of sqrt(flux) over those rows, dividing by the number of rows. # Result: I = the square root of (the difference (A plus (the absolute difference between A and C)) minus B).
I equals 8.75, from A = 39.1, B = 0.024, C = 1.63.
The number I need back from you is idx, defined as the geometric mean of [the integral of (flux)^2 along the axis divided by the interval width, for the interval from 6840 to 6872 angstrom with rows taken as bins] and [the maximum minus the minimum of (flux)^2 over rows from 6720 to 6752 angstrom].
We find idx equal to 2.45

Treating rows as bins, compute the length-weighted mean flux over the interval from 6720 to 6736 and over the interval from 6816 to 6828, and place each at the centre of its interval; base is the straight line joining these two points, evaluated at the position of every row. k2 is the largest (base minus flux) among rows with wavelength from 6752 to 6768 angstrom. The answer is -0.01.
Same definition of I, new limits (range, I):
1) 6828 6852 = 8.66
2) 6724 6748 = 8.71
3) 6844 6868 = 8.65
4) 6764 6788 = 8.70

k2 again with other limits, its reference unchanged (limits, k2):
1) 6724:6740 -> 0.08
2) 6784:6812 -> 0.06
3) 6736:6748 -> 0.05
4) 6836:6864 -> 0.15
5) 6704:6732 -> 0.06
